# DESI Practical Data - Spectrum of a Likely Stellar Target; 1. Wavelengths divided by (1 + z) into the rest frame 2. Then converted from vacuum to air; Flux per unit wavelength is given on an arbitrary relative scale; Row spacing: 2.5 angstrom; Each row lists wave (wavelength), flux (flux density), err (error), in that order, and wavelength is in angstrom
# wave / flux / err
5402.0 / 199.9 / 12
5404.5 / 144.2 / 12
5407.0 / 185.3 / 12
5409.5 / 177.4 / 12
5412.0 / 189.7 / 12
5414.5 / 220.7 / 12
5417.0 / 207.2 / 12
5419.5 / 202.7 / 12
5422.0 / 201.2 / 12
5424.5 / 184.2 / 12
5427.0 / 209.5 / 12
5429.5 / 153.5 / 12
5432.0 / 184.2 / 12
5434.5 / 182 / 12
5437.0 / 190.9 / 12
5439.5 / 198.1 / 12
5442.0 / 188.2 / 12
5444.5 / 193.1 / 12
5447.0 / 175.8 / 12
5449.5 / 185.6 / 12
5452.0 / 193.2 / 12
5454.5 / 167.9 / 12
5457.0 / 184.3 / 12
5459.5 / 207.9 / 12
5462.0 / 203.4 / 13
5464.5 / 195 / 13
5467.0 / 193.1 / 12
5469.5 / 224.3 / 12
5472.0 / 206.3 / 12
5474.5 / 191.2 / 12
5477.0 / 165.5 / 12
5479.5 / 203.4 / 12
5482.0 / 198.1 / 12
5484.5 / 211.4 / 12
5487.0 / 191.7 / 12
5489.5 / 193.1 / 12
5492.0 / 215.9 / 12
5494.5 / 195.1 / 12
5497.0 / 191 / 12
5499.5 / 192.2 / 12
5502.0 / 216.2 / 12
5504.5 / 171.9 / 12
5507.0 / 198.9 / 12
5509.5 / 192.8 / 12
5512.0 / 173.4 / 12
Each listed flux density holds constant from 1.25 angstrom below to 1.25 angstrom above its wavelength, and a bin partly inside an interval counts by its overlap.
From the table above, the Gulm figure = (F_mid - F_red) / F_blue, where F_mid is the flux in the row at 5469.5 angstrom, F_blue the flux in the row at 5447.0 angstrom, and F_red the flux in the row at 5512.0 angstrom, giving 0.29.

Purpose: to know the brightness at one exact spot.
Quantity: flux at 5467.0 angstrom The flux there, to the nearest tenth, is 193.1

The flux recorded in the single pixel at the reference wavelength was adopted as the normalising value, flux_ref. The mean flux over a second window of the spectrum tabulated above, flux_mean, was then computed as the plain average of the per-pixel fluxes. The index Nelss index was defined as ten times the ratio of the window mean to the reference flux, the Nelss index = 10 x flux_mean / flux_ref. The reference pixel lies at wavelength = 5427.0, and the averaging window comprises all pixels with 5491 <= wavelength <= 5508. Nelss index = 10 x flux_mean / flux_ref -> 9.4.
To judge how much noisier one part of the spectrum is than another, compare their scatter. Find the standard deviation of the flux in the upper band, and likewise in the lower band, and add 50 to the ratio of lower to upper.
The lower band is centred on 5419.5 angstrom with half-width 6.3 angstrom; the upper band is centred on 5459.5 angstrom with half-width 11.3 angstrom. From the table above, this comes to 50.8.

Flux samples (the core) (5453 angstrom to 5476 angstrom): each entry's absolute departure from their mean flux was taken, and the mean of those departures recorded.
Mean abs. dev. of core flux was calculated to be 12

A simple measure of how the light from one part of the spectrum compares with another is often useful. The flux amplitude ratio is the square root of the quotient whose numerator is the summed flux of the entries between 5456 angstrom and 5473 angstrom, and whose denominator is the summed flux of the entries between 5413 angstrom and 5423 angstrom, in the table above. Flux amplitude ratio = 1.3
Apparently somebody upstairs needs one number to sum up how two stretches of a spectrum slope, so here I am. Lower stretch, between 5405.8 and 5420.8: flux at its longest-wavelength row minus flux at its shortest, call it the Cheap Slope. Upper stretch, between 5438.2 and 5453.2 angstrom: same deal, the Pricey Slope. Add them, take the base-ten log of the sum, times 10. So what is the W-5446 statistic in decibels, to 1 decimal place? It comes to 11.0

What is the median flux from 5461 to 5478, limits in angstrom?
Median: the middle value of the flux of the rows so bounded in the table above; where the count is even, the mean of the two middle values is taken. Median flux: 195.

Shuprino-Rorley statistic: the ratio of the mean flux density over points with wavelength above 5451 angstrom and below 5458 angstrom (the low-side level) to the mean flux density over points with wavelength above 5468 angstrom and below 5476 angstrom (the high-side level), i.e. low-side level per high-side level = 0.88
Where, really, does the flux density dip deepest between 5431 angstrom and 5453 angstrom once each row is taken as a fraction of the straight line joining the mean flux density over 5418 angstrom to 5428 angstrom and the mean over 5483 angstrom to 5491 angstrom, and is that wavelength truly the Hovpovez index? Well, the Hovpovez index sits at 5447.0 angstrom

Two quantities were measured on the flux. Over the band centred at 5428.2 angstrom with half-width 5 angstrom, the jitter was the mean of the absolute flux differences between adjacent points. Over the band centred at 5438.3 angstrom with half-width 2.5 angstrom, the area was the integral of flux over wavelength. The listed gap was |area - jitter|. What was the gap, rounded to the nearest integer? 935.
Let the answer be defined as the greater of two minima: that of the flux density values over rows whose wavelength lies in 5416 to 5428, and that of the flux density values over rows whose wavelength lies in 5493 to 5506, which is 184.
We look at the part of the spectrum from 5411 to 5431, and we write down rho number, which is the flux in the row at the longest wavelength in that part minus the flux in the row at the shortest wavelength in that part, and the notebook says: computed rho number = -36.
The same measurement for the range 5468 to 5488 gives -33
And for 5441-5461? 20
